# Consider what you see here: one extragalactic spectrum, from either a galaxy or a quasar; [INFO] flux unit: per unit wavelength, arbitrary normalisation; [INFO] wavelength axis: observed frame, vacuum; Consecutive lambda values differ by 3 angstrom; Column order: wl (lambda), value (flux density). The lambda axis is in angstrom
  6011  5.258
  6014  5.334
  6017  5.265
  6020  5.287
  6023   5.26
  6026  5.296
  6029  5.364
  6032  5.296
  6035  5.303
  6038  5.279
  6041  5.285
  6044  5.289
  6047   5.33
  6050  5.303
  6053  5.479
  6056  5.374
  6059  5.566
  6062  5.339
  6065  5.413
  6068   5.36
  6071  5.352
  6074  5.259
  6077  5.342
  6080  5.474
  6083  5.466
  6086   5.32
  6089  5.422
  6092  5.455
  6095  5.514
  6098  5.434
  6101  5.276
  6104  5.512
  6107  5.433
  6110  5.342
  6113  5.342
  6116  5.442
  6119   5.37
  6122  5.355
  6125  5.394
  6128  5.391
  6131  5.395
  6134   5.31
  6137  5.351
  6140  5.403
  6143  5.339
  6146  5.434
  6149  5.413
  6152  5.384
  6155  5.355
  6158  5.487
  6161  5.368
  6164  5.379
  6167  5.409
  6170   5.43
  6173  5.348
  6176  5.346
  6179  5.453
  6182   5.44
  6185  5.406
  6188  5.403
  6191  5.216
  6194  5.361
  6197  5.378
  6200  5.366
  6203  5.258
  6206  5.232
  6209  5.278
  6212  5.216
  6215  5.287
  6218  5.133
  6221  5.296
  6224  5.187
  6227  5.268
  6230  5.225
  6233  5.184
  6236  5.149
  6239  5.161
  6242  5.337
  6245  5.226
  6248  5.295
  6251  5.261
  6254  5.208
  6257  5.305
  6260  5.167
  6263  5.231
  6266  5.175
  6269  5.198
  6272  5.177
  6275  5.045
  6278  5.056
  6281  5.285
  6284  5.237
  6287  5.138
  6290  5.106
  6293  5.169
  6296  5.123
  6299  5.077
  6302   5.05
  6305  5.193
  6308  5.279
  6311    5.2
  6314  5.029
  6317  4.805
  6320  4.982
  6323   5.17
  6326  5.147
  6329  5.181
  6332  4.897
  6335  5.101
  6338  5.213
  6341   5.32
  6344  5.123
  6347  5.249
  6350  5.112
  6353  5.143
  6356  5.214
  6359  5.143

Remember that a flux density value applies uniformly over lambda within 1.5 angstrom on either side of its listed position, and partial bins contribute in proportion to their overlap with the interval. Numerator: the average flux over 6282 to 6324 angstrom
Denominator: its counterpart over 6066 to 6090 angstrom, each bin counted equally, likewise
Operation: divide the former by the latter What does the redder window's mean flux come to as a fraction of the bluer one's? 0.95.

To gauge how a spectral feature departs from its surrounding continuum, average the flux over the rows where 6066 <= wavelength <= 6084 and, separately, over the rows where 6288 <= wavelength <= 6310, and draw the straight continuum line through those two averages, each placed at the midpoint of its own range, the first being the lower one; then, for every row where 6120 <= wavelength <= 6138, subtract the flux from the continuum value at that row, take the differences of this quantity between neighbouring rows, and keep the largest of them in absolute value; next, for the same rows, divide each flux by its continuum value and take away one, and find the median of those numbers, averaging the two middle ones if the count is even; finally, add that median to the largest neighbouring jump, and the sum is 0.092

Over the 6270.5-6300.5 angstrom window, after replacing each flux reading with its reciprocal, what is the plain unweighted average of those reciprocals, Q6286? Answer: 0.195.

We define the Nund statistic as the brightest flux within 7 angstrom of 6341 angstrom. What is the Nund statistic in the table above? 5.32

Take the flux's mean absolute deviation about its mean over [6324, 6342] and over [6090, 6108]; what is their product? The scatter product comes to 0.0054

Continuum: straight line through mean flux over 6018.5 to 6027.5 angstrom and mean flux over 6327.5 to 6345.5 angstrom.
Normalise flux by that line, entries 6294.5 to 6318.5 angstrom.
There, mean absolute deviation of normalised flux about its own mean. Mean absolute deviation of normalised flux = 0.020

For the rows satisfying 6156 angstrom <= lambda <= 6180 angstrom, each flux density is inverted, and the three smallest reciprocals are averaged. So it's 0.1833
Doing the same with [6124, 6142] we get 0.1853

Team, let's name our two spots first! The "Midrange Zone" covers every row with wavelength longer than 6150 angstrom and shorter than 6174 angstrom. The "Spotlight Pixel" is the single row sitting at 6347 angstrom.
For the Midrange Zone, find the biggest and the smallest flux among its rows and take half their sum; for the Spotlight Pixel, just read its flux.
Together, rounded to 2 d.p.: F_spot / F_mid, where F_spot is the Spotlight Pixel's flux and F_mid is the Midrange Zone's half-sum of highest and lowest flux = 0.97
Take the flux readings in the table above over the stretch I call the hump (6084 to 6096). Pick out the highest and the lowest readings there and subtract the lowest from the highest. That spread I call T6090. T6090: 0.19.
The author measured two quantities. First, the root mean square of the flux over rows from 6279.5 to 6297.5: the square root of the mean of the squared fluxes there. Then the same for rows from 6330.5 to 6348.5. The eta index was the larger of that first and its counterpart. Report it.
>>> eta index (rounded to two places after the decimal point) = 5.18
